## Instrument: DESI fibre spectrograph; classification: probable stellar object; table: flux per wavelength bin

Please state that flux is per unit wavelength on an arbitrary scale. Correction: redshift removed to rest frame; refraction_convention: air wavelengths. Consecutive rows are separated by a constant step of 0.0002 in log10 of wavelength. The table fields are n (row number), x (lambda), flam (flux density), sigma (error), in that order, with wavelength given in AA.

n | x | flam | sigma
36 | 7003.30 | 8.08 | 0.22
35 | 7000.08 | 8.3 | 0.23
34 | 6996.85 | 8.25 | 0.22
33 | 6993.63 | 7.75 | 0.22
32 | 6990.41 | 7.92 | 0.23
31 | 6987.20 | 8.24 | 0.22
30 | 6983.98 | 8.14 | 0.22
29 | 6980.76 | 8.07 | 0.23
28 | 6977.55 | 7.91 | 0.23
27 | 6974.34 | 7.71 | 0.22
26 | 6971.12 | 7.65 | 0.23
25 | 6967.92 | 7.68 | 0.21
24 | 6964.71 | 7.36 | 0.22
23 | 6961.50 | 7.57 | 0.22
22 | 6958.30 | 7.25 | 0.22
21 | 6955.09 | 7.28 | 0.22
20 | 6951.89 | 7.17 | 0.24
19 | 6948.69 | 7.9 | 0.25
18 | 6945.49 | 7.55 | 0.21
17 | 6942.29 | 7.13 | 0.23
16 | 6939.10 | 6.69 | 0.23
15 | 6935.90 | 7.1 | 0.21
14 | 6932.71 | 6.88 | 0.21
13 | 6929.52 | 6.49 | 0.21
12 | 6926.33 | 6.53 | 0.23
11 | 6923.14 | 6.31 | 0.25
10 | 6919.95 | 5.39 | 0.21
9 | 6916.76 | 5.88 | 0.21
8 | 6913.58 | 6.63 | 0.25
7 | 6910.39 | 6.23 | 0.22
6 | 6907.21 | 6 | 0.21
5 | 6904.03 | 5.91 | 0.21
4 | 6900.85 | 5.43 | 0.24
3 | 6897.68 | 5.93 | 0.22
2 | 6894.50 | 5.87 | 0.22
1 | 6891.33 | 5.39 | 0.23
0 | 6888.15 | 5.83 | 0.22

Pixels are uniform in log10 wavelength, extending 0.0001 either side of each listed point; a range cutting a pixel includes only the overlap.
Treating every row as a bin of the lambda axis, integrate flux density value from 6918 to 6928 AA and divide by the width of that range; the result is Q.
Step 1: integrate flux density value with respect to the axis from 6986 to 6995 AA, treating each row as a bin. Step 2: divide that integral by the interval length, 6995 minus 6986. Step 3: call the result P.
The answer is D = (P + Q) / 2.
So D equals 7.0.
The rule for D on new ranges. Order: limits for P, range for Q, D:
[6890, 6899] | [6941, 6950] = 6.6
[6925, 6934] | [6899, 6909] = 6.2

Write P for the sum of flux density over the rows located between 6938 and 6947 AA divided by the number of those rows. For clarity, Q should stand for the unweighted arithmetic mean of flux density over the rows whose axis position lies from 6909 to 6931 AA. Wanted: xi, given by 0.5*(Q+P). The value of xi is 6.7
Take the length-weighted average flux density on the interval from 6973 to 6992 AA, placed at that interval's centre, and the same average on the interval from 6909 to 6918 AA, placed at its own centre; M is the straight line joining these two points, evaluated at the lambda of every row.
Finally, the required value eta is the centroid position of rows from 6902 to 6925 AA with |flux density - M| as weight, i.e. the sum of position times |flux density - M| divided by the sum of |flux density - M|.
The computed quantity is 6917.1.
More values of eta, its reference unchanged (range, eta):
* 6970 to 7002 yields 6989.7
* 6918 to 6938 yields 6924.6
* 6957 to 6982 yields 6967.7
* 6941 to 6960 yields 6948.3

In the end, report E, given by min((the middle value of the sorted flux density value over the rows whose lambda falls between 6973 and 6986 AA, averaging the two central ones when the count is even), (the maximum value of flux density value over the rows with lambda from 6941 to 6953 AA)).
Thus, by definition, 7.9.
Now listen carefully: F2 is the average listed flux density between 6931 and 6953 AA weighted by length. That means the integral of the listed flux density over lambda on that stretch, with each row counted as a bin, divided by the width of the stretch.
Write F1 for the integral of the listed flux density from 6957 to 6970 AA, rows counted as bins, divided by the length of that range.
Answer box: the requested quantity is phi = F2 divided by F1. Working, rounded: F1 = 7.5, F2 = 7.2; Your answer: 0.96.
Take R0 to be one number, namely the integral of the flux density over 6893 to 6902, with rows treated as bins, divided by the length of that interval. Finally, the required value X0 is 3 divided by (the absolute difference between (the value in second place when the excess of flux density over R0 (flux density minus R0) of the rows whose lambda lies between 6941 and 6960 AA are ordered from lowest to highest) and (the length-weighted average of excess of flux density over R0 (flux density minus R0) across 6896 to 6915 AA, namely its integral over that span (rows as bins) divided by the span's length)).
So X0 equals 2.6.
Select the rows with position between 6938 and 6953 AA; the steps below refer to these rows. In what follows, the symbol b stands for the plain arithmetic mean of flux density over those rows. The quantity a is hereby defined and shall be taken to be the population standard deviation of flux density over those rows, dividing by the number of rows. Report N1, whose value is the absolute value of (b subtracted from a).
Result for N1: 6.9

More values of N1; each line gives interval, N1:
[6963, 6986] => 7.5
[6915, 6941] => 5.9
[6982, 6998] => 7.9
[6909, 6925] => 5.7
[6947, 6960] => 7.1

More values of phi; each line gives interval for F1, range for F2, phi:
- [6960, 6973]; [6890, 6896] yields 0.75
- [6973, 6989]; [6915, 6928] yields 0.75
